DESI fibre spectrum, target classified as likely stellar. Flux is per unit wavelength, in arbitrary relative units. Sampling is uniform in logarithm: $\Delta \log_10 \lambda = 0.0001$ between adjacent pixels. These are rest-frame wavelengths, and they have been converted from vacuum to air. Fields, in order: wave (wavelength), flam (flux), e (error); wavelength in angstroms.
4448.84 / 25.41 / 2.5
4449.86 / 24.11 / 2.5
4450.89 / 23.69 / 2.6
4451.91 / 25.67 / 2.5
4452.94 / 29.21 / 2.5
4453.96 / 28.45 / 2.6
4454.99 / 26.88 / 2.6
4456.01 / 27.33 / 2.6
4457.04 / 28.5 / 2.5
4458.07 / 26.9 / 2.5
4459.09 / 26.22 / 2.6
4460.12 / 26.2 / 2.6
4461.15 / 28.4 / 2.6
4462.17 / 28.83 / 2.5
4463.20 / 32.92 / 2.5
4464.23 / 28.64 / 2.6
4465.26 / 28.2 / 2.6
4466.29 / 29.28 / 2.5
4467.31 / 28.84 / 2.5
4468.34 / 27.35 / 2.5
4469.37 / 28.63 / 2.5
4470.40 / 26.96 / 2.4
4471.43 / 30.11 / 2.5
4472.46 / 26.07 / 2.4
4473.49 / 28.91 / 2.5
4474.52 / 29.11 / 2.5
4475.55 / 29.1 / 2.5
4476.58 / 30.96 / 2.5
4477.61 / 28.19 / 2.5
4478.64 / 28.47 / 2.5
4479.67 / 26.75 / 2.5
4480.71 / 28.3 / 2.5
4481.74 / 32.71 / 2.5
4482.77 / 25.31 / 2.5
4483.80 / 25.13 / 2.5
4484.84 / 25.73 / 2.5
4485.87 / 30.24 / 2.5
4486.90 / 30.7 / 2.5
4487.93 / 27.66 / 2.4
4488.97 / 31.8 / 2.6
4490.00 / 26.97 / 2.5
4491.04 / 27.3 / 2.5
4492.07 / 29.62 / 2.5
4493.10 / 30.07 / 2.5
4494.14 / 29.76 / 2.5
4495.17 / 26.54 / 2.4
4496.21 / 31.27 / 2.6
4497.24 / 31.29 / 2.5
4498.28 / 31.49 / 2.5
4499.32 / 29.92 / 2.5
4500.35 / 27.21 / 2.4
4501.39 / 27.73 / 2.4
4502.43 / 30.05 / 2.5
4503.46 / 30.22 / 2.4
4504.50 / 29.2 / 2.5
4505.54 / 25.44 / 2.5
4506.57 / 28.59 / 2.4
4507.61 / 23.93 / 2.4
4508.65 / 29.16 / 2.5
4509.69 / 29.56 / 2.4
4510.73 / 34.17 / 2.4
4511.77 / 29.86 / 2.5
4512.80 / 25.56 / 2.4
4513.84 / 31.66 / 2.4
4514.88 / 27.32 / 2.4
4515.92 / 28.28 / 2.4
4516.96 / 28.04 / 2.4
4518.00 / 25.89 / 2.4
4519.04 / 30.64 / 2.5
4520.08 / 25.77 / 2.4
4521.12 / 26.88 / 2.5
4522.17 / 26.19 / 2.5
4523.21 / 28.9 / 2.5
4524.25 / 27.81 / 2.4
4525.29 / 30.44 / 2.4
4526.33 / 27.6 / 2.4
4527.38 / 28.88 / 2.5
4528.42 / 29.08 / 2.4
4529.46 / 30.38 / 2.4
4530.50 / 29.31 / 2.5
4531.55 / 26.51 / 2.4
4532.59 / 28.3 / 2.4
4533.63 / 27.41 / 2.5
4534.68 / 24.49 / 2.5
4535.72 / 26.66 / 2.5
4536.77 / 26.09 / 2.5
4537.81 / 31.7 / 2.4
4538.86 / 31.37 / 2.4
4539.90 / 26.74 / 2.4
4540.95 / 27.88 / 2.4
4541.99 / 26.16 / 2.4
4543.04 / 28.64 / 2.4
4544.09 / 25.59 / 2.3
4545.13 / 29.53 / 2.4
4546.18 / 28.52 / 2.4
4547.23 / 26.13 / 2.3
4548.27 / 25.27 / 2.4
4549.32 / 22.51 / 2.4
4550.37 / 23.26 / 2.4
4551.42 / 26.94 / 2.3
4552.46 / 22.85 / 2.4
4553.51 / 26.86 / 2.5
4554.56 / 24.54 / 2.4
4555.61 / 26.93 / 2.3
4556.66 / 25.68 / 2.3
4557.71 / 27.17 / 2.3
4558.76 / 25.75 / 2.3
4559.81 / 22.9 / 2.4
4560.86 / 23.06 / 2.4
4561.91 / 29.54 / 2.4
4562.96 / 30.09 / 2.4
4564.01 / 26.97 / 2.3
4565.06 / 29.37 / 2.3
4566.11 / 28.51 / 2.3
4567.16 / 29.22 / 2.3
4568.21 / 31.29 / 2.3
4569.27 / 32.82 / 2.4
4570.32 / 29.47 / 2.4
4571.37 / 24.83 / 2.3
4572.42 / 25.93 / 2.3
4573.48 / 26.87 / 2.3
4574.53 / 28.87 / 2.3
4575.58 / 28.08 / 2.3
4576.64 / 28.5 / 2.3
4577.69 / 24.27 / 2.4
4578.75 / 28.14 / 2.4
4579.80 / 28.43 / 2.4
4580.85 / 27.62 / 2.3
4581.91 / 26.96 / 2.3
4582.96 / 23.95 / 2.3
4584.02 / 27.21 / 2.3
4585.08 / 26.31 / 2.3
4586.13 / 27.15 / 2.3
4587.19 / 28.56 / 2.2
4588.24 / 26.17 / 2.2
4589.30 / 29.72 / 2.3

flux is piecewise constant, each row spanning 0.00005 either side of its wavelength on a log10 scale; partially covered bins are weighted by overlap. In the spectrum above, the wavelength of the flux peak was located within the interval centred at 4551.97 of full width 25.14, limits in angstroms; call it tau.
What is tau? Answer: 4562.96 angstroms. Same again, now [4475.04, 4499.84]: 4481.74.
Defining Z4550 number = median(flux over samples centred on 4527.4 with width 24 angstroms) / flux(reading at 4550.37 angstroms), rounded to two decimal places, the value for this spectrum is 1.21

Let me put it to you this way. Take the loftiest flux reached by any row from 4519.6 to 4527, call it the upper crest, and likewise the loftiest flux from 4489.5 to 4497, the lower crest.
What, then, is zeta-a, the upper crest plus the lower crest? 62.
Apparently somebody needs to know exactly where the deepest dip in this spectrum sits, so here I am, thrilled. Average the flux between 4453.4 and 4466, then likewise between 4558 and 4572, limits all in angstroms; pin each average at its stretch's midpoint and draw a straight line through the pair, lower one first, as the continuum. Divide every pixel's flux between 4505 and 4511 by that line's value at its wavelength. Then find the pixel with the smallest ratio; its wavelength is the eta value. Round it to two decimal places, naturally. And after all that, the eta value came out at 4507.61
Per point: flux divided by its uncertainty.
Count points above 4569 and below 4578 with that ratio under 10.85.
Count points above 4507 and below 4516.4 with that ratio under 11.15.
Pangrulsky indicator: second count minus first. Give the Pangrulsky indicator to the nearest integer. 0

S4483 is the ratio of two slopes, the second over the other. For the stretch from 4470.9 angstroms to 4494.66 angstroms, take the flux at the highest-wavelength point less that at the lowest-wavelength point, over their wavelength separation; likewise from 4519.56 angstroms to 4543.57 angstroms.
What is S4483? -8.1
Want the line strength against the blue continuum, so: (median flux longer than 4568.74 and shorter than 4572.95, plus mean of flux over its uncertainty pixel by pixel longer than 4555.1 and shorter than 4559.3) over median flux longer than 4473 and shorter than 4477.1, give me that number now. 1.35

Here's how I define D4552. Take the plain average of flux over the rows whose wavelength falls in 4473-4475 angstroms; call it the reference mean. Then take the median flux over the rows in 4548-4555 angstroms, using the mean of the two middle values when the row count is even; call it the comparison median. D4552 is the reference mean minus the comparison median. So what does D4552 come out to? 4.5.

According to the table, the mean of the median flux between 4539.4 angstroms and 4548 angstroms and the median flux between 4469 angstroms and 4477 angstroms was 28.2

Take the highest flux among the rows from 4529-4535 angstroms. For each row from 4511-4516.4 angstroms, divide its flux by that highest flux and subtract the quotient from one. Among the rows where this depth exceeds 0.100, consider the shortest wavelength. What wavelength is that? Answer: 4512.80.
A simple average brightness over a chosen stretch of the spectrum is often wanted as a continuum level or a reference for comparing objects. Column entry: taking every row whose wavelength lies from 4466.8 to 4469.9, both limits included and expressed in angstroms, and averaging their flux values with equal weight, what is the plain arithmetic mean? 28.3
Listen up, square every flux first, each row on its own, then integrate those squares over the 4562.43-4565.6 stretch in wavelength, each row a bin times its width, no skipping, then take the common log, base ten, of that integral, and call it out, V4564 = 3.42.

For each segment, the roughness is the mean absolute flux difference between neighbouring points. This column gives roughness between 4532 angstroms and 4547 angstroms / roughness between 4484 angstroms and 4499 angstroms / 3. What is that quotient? 0.356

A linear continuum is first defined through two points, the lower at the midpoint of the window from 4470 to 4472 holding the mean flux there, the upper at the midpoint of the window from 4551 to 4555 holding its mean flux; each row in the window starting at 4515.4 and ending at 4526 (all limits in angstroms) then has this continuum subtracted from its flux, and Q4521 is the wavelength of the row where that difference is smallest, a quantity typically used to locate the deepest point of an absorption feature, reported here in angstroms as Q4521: 4520.08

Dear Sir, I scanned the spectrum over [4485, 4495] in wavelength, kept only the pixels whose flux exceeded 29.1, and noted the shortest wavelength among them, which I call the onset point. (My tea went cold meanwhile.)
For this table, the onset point 4485.87 angstroms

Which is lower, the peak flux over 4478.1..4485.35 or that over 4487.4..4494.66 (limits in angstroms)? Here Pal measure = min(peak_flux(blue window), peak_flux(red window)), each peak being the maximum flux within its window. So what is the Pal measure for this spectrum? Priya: 31.8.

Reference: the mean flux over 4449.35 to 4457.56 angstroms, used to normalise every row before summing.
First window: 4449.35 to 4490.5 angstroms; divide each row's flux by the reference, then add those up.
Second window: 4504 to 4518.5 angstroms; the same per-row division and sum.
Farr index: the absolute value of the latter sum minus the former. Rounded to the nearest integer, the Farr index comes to 27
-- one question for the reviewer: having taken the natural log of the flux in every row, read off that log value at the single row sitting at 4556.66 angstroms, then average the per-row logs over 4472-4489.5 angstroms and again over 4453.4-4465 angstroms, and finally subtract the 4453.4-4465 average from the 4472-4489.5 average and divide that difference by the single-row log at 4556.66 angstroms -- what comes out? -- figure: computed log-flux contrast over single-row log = 0.004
